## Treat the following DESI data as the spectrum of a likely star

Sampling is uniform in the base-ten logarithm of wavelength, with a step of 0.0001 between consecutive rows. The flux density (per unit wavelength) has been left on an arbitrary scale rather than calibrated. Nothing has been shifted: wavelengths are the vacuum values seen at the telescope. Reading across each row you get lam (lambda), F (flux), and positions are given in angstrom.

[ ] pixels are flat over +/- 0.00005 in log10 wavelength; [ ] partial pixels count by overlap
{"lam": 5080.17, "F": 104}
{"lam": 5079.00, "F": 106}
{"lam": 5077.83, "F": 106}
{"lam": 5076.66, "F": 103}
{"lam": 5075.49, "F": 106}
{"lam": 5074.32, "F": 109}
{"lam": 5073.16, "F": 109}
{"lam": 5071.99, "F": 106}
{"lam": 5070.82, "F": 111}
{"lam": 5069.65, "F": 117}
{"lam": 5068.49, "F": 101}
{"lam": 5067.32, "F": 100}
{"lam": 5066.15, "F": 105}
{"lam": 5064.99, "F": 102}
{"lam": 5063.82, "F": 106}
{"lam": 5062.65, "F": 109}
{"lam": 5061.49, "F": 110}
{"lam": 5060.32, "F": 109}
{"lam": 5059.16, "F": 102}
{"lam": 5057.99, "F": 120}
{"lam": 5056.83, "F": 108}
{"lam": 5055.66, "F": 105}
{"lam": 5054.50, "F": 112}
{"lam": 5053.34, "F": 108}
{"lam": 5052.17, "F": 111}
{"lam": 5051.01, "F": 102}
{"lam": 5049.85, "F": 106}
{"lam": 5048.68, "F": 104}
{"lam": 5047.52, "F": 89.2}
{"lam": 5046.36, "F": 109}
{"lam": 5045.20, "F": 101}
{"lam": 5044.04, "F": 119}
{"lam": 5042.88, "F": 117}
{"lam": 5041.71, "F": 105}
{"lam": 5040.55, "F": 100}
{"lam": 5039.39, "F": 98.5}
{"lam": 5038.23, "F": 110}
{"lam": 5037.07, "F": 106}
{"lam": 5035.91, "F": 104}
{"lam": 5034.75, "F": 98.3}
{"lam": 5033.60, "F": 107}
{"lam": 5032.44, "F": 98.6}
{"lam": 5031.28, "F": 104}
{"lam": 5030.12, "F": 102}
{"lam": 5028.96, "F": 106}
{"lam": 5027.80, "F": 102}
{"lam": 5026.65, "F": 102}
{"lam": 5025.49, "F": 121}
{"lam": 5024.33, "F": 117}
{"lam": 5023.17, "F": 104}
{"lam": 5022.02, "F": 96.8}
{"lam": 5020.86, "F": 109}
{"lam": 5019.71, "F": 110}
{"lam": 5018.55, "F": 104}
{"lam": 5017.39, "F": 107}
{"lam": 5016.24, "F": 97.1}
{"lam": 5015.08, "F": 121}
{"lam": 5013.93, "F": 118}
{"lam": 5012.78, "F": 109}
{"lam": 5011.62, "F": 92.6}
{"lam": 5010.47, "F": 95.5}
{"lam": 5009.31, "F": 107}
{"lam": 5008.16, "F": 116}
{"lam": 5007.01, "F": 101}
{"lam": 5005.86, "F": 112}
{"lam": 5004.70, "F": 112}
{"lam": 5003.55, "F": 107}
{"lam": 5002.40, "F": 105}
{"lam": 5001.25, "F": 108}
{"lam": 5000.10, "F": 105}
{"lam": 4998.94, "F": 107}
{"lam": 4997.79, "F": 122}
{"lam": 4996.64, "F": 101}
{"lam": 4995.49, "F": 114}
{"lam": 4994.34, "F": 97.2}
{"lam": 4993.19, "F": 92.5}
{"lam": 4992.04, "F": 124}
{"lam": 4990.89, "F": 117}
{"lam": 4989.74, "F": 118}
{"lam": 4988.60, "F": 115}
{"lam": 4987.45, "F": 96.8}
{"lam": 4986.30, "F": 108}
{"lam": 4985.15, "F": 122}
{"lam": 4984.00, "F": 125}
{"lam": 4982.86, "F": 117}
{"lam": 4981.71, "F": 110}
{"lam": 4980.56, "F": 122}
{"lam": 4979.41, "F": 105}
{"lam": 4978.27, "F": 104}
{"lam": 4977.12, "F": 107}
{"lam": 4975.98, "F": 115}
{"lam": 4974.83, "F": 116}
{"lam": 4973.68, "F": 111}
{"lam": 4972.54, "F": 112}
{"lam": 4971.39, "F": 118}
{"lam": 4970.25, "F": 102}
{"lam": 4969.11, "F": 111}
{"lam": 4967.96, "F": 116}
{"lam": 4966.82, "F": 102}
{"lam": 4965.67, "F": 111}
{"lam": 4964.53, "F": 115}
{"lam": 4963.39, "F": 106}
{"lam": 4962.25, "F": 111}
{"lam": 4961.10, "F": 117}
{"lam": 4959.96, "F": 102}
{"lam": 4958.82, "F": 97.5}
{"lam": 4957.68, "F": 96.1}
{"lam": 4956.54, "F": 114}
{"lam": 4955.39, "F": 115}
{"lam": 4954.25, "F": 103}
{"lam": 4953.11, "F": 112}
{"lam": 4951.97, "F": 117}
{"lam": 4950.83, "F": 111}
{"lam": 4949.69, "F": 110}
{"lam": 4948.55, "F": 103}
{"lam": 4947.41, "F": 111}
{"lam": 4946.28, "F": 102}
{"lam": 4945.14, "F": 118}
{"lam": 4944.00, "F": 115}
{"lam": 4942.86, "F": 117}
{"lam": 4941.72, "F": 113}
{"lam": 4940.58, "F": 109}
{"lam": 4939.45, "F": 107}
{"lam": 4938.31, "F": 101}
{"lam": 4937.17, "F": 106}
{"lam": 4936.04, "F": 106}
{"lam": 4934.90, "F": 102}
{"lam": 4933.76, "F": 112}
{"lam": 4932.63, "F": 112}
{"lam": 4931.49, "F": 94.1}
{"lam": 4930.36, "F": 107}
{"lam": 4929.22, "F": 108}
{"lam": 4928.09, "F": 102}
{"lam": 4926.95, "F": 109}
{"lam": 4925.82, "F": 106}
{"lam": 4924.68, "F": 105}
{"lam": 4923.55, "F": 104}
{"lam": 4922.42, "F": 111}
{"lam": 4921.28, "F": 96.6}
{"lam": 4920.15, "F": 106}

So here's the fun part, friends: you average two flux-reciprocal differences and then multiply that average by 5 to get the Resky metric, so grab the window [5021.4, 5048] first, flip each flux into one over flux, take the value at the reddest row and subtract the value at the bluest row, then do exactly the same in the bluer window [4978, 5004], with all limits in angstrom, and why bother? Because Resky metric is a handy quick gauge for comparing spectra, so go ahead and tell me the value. 0.002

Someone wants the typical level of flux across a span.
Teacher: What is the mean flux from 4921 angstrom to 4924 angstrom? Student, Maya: 104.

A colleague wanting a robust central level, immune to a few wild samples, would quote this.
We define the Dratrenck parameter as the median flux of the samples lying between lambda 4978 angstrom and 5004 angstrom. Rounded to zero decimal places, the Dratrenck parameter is 108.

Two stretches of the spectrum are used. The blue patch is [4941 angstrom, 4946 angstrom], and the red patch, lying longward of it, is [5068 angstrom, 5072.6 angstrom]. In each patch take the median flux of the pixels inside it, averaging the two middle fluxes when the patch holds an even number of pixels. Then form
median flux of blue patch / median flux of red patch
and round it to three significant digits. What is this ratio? 1.07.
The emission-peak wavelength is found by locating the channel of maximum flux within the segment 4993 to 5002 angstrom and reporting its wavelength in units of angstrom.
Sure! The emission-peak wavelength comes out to 4997.79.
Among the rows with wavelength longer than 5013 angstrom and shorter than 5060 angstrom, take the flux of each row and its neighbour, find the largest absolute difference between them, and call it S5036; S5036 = 23.9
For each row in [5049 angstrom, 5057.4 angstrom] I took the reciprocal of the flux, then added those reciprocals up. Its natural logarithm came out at -2.73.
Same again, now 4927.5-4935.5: -2.71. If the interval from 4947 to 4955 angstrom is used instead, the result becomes -2.75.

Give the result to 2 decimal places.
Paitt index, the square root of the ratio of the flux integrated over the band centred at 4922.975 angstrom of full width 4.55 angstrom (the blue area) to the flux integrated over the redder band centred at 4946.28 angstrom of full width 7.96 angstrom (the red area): 0.73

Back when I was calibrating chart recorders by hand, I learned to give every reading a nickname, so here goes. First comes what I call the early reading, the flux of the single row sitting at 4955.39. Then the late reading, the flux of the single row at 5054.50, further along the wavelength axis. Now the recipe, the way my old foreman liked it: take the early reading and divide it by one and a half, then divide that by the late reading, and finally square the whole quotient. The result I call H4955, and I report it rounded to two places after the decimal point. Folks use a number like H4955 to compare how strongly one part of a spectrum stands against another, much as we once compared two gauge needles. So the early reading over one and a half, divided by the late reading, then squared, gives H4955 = 0.47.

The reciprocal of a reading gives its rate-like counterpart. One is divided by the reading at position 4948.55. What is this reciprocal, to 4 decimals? 0.0097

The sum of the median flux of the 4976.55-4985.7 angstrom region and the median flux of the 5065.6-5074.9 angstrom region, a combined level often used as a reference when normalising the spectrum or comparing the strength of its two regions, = 221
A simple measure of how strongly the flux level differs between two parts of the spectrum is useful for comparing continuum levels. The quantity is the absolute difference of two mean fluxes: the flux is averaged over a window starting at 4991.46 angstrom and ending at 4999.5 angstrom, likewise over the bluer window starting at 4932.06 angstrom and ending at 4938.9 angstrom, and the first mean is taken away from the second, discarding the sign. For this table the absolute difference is 2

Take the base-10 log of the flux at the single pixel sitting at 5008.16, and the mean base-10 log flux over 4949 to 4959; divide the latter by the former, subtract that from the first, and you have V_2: 1.079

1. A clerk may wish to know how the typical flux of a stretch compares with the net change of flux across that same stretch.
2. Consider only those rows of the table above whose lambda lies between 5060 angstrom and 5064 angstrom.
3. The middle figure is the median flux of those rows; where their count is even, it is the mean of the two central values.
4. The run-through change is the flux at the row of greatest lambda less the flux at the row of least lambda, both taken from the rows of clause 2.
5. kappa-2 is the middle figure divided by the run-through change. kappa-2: -36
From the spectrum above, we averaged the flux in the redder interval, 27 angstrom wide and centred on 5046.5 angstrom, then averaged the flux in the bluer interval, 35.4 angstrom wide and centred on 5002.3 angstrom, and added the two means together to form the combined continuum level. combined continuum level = 215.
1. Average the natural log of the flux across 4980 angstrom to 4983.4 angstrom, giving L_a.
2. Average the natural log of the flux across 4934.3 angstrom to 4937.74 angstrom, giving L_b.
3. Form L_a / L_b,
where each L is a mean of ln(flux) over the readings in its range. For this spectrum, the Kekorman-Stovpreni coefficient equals 1.02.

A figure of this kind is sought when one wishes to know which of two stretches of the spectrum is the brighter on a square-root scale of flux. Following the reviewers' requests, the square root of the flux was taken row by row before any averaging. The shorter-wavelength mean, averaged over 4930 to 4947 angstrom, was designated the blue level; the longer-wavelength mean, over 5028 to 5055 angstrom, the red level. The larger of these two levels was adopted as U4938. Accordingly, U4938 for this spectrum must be 10.4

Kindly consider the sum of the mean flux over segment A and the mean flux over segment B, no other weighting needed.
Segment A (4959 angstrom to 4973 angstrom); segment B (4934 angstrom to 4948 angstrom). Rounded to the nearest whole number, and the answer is 219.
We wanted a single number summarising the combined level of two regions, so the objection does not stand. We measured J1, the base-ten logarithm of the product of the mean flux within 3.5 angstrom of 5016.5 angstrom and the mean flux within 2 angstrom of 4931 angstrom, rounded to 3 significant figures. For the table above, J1 4.06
